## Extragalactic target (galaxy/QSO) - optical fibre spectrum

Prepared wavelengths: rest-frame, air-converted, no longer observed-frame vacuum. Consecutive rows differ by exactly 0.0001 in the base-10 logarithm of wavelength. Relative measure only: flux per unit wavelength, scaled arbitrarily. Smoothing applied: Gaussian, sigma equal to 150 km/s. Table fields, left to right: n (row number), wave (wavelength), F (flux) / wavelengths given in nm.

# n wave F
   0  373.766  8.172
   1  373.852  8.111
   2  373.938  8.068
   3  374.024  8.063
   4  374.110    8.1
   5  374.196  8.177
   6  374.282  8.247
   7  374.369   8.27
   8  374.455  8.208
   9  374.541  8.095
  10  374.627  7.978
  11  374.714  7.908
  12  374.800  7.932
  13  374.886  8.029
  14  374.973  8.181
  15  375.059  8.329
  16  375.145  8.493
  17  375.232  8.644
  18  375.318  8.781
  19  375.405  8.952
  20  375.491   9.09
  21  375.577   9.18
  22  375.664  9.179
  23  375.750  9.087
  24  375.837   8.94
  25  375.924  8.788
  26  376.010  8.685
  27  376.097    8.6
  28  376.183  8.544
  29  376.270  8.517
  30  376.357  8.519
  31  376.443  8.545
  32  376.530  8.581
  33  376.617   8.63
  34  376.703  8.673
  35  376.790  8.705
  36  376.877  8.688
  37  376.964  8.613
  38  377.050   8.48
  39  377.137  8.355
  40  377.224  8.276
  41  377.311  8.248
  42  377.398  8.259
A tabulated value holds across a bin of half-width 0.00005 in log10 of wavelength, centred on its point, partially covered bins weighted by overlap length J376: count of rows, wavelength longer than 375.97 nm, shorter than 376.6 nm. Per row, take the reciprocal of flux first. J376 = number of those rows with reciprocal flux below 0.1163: 2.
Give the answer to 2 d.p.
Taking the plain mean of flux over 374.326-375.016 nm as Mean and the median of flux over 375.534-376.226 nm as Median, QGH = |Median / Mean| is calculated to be 1.10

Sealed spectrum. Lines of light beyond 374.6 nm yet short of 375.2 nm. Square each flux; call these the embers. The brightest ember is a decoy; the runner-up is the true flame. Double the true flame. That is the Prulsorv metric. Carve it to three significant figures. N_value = 139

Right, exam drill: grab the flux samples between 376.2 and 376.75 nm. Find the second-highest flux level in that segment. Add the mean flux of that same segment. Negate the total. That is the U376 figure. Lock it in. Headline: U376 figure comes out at -17.2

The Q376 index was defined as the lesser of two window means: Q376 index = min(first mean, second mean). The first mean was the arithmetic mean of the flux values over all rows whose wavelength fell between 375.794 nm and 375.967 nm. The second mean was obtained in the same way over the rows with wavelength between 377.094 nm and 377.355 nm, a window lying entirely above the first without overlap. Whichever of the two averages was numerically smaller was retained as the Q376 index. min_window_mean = 8.3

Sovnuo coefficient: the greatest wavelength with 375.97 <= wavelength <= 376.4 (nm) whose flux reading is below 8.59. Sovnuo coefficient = 376.357 nm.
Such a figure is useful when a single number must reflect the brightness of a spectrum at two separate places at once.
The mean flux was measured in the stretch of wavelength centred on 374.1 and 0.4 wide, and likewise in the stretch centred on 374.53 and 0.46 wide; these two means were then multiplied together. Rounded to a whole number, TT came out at 66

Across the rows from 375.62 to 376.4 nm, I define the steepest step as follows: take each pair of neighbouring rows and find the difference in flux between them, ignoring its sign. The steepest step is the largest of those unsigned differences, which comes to 0.15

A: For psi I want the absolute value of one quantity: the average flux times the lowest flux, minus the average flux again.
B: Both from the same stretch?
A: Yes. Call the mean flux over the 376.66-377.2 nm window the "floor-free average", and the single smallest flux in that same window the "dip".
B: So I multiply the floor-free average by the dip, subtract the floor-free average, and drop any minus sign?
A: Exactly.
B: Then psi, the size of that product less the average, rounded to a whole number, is 63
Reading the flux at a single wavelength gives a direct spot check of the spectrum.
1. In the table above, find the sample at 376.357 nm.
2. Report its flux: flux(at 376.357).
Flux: 8.519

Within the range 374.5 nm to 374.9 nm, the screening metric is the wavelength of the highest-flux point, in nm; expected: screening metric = 374.541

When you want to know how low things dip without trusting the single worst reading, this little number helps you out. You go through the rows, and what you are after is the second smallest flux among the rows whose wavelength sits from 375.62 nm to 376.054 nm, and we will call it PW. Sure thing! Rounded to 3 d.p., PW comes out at 8.788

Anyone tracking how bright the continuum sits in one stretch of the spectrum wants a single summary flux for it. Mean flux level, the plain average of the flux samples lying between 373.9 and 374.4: 8.15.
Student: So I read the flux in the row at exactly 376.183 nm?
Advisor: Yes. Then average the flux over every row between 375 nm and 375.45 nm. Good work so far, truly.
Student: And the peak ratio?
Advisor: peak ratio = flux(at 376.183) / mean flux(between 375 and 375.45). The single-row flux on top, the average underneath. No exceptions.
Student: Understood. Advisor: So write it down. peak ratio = 0.99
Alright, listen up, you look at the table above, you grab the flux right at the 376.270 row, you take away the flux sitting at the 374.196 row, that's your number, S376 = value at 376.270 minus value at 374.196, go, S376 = 0.3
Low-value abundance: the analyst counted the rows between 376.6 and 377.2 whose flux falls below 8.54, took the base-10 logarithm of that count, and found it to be 0.3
